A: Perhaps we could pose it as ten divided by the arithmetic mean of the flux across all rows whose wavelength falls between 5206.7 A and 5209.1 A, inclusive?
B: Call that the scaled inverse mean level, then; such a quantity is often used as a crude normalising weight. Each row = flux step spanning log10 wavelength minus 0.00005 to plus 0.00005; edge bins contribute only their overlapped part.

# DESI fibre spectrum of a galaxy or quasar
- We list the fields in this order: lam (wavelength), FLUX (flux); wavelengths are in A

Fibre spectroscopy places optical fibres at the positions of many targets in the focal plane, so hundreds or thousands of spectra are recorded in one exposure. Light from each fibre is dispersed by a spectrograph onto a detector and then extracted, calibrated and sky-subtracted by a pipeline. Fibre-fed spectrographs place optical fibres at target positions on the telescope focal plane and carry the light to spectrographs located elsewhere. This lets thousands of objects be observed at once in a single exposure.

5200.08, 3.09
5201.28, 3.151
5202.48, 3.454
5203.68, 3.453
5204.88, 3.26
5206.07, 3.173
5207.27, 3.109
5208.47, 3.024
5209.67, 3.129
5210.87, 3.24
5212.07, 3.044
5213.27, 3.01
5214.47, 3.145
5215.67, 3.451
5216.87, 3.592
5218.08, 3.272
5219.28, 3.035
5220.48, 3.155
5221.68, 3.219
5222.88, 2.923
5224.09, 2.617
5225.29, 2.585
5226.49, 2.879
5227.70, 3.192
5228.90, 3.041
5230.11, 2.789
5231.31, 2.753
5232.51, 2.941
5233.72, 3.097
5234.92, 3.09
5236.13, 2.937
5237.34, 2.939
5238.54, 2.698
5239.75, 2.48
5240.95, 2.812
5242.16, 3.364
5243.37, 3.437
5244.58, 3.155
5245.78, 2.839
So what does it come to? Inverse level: 3.26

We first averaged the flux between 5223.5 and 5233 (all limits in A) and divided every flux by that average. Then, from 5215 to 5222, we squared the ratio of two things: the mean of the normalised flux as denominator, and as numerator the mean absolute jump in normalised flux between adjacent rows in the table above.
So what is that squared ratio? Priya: 0.0029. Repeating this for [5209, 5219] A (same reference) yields 0.0030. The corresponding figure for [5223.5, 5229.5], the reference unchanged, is 0.0048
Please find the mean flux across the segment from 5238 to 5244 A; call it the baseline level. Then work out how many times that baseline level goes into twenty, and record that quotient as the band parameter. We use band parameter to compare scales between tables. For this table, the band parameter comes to 6.8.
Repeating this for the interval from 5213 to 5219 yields 6.1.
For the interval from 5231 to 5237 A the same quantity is 6.7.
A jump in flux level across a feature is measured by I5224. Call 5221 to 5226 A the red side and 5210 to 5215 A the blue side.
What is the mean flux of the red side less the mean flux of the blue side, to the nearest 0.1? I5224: -0.3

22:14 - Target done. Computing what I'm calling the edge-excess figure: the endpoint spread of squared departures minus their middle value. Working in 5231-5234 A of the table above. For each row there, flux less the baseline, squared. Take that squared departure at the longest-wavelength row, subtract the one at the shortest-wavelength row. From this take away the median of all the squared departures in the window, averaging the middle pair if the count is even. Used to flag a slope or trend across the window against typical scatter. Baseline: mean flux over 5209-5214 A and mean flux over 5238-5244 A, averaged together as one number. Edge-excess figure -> -0.082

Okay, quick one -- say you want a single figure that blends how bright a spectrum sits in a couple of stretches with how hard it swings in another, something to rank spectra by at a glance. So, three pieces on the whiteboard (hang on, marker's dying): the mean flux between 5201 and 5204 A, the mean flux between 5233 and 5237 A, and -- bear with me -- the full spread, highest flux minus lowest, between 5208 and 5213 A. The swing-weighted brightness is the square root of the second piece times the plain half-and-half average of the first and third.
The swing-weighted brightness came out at 2.33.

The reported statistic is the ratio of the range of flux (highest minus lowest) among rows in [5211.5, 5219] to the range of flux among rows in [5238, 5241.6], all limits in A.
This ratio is 1.8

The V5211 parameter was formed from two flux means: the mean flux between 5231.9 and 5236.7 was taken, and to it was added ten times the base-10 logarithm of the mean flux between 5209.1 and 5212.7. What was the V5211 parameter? 7.98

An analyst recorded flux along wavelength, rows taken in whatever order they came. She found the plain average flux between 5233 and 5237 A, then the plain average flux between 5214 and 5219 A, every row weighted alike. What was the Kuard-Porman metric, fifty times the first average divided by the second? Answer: 45.2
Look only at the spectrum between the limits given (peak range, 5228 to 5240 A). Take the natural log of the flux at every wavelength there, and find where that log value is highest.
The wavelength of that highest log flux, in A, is 5233.72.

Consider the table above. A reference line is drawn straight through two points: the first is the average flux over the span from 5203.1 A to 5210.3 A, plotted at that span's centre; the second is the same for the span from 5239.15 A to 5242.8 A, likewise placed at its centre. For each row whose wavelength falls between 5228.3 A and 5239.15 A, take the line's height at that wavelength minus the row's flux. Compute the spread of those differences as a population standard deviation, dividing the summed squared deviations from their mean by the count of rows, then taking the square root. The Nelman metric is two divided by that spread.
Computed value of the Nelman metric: 14.6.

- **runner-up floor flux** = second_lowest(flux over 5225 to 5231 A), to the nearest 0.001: 2.789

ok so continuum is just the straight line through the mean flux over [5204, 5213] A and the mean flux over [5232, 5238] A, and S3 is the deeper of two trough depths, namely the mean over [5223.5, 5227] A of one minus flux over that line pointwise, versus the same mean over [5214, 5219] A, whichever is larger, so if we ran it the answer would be 0.12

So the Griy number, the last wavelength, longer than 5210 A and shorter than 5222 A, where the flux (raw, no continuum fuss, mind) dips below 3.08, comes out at 5219.28 A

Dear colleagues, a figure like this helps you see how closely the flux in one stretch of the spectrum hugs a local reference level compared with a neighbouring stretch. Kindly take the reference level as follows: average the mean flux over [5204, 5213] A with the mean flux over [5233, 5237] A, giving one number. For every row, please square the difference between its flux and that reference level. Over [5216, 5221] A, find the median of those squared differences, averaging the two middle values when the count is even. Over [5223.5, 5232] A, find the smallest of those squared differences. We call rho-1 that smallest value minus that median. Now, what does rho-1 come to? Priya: -0.02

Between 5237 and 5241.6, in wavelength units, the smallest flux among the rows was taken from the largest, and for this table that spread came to 0.5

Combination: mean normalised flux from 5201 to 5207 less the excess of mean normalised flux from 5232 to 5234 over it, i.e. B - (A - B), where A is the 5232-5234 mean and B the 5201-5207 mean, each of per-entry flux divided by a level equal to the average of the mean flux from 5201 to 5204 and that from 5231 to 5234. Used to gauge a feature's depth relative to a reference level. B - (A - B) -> 1.14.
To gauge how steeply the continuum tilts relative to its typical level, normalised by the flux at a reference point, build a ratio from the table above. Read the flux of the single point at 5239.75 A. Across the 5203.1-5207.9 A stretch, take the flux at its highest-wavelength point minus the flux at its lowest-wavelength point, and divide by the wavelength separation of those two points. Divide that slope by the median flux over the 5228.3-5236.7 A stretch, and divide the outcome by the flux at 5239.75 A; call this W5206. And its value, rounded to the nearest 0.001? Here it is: -0.013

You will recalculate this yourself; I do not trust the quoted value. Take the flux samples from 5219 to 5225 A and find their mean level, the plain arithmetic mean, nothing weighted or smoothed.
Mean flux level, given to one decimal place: 3.0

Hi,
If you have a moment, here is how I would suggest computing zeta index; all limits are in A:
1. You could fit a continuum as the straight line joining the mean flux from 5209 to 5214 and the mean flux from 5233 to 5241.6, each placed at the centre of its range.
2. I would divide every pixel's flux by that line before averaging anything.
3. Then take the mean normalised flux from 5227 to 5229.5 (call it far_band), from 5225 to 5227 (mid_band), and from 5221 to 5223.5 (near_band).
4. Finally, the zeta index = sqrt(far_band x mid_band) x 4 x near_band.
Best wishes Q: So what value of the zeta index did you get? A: 4.03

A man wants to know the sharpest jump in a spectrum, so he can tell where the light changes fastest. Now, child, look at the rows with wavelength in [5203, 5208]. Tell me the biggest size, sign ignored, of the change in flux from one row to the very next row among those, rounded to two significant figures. 0.19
